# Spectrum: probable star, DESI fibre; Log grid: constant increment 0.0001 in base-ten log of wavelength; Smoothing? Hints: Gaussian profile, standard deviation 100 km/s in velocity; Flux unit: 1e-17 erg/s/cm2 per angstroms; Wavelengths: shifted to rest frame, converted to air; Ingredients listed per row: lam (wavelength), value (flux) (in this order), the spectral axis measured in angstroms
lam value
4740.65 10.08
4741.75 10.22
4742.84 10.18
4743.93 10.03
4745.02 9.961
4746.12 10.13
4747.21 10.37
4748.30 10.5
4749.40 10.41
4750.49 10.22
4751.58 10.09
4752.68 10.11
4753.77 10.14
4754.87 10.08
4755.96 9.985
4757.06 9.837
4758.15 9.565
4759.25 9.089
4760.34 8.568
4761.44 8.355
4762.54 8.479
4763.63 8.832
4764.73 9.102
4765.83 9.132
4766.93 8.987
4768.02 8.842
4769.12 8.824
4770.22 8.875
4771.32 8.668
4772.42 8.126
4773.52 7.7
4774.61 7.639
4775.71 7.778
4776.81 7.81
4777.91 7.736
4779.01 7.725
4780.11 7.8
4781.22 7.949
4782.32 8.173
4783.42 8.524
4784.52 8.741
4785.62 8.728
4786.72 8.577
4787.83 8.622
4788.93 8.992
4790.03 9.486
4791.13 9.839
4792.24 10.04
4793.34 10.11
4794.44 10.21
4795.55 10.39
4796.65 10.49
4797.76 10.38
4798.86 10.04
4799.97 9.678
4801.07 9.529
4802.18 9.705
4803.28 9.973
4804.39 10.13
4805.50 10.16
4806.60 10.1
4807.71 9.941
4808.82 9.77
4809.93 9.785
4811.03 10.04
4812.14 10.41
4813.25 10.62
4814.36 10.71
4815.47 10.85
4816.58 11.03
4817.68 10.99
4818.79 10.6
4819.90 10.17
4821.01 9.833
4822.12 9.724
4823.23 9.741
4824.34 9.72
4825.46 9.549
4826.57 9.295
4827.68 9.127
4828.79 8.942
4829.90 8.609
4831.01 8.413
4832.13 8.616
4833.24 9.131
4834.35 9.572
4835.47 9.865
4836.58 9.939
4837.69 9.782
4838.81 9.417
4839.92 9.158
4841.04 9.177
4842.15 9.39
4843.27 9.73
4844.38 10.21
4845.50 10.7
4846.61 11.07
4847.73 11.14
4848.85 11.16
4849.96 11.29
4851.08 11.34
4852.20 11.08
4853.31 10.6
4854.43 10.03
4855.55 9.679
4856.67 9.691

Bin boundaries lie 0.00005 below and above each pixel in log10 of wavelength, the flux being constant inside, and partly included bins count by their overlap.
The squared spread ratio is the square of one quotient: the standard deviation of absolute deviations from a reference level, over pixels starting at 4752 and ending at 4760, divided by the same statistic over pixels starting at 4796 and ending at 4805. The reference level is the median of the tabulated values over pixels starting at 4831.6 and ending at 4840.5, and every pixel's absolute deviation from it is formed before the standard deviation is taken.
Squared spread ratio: 0.3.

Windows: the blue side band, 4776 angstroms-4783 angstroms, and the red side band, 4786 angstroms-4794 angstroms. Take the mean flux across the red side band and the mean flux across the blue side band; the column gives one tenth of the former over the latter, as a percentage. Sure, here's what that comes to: 11.93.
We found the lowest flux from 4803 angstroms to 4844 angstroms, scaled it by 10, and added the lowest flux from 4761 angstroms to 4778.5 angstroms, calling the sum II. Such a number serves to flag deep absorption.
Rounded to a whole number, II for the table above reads 92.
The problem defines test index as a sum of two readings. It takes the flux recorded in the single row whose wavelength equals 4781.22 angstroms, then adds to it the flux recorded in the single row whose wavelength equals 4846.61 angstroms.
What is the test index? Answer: 19.0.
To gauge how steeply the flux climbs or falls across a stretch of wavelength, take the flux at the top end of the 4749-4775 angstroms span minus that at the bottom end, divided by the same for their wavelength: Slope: -0.11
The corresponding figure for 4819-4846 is 0.02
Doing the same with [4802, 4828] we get -0.02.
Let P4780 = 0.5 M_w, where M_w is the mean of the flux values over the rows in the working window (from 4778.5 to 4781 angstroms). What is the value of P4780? 3.9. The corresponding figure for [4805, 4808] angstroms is 5.0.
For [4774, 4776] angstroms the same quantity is 3.9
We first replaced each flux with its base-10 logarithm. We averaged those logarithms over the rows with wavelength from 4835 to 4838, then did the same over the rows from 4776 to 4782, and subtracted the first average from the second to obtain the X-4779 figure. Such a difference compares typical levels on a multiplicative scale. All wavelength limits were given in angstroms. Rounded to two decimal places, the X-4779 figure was -0.10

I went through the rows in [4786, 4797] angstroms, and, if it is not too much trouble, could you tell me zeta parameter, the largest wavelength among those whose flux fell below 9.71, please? 4790.03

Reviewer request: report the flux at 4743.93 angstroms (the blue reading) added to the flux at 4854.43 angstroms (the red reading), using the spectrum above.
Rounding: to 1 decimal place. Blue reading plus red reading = 20.1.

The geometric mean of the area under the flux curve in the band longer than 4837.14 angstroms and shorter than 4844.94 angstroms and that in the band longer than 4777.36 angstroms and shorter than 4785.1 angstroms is 68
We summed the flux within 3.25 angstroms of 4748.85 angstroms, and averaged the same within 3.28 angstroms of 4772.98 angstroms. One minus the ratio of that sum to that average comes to -6.59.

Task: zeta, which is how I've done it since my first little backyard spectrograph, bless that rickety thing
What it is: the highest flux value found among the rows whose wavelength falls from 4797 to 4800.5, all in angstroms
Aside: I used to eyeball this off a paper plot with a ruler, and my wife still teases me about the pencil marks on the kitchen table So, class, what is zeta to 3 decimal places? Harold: 10.380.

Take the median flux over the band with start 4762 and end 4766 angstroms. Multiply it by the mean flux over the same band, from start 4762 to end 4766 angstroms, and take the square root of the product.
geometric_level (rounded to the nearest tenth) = 8.9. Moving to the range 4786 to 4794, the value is 9.4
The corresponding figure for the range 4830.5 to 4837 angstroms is 9.3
